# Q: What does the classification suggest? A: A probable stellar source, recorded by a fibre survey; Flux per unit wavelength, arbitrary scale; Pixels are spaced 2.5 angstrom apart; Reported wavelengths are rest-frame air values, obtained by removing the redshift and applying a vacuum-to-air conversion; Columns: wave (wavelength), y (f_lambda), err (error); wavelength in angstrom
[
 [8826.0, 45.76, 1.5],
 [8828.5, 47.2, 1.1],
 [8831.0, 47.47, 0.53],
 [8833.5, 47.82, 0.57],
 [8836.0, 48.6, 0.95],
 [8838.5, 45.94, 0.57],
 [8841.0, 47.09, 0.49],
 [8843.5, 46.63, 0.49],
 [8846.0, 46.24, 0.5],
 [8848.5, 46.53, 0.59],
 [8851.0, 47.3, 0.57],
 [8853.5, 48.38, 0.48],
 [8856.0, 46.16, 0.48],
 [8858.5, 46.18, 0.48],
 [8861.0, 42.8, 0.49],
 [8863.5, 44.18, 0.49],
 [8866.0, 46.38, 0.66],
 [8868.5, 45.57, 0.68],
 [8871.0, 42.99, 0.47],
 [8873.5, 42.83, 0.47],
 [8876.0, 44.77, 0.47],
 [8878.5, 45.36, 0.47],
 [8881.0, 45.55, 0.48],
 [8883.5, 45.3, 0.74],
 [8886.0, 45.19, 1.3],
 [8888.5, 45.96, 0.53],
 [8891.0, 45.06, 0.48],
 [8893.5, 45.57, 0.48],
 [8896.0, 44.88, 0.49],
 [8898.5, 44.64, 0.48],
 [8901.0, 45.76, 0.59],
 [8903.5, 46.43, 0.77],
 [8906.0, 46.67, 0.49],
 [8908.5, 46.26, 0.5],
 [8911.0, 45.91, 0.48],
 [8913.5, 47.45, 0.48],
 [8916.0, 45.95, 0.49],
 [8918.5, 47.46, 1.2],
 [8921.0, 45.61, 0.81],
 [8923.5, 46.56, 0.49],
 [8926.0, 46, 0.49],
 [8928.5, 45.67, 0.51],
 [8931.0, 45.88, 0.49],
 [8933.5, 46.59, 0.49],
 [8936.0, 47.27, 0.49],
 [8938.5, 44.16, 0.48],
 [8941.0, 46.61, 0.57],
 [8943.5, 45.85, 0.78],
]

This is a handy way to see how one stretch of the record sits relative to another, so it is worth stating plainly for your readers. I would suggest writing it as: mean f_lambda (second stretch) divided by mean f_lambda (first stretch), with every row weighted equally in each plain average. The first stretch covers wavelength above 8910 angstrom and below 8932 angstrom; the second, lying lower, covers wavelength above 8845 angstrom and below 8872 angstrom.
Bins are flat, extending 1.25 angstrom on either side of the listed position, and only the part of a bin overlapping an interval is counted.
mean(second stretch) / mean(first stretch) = 0.988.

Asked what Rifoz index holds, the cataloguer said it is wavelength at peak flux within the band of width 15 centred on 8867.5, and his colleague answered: 8866.0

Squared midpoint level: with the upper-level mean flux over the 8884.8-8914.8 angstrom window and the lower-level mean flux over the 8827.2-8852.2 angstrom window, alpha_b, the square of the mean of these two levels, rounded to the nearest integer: 2157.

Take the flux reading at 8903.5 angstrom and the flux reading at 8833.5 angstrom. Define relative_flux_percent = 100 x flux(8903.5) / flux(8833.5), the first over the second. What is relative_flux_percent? 97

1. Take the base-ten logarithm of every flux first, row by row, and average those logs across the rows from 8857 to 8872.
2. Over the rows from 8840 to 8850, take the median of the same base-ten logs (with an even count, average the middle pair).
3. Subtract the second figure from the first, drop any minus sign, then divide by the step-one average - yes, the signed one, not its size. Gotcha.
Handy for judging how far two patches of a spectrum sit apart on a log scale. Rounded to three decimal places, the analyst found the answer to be 0.011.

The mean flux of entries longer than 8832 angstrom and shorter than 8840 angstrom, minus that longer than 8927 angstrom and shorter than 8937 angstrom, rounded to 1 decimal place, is 1.1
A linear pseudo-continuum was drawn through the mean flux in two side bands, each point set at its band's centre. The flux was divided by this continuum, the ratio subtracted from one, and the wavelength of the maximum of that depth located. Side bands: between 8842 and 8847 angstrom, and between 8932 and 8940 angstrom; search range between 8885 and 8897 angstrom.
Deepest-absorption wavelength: 8896.0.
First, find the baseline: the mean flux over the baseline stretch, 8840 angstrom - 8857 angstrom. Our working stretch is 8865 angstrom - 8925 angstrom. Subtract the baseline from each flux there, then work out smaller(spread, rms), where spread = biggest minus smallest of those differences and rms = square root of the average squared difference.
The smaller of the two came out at 1.7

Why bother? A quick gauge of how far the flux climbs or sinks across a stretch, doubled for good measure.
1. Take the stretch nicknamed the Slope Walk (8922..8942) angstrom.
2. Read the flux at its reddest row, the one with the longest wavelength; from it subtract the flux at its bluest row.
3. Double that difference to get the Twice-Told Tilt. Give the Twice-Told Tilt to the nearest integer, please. 0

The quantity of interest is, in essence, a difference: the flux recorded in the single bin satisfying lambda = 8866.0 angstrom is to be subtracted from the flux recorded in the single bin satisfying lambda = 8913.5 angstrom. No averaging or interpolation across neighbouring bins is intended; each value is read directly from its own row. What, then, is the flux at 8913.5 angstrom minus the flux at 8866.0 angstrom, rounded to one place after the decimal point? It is 1.1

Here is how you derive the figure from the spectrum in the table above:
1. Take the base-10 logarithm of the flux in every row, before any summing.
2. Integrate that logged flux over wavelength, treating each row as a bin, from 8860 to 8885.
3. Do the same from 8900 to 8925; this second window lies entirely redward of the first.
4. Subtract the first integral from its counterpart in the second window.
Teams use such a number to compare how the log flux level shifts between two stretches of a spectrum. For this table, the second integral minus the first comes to 0.44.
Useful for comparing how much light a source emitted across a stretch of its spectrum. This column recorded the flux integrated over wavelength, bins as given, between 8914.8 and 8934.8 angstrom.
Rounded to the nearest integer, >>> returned 924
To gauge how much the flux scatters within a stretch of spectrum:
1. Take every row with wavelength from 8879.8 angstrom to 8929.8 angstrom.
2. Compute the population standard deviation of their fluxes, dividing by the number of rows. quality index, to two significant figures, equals 0.74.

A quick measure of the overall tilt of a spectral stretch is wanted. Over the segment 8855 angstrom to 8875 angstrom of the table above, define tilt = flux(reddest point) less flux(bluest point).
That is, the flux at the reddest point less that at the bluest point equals -3.3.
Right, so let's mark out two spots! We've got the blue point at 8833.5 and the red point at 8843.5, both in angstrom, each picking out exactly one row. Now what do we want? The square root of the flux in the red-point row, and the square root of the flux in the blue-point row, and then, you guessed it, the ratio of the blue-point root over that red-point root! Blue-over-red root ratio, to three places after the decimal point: 1.013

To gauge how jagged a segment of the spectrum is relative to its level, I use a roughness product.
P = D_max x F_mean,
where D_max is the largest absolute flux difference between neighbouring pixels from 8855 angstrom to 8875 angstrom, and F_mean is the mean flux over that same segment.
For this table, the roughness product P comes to 151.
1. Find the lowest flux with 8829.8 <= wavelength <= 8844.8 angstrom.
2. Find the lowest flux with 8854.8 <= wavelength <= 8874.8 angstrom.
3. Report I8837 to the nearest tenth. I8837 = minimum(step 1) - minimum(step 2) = 3.1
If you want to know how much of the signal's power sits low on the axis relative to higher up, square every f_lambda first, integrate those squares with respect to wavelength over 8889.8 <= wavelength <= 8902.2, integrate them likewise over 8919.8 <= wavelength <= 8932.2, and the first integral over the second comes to 0.97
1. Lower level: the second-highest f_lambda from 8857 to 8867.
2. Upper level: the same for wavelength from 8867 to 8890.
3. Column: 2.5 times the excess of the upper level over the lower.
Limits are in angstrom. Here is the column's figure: -2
